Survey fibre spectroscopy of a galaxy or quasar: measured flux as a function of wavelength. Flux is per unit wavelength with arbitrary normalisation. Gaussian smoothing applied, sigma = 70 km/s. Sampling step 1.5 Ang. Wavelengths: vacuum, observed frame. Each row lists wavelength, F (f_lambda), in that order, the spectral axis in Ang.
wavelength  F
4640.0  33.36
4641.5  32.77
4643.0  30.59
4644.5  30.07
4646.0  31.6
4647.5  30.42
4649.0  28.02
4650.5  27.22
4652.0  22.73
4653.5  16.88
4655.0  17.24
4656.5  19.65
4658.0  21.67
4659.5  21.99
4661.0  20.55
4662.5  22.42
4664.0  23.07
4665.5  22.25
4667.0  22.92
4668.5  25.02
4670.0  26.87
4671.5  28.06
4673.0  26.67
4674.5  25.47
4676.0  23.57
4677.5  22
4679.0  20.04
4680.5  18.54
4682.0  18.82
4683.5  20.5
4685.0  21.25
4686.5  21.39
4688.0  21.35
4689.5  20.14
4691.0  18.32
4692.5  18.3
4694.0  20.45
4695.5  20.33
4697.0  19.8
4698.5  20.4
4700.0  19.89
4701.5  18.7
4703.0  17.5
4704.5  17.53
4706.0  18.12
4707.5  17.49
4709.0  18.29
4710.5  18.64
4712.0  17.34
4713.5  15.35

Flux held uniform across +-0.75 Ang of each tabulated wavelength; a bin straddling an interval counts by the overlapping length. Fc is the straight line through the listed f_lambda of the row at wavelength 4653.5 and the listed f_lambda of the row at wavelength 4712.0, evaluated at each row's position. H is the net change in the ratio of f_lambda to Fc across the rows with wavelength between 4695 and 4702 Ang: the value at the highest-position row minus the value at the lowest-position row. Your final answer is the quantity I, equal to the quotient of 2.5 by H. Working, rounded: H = -0.10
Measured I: -26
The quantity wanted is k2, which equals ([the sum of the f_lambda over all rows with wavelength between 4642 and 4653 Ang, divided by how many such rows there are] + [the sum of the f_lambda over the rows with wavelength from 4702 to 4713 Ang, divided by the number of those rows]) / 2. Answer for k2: 23.3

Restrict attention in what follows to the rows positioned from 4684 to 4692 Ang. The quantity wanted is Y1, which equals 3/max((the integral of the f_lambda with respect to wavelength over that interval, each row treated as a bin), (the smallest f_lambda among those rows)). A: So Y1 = 0.0184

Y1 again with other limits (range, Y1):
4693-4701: 0.0187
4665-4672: 0.0171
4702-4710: 0.0210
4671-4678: 0.0170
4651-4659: 0.0188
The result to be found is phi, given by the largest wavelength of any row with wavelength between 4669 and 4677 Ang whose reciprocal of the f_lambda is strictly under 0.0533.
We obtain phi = 4676.0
